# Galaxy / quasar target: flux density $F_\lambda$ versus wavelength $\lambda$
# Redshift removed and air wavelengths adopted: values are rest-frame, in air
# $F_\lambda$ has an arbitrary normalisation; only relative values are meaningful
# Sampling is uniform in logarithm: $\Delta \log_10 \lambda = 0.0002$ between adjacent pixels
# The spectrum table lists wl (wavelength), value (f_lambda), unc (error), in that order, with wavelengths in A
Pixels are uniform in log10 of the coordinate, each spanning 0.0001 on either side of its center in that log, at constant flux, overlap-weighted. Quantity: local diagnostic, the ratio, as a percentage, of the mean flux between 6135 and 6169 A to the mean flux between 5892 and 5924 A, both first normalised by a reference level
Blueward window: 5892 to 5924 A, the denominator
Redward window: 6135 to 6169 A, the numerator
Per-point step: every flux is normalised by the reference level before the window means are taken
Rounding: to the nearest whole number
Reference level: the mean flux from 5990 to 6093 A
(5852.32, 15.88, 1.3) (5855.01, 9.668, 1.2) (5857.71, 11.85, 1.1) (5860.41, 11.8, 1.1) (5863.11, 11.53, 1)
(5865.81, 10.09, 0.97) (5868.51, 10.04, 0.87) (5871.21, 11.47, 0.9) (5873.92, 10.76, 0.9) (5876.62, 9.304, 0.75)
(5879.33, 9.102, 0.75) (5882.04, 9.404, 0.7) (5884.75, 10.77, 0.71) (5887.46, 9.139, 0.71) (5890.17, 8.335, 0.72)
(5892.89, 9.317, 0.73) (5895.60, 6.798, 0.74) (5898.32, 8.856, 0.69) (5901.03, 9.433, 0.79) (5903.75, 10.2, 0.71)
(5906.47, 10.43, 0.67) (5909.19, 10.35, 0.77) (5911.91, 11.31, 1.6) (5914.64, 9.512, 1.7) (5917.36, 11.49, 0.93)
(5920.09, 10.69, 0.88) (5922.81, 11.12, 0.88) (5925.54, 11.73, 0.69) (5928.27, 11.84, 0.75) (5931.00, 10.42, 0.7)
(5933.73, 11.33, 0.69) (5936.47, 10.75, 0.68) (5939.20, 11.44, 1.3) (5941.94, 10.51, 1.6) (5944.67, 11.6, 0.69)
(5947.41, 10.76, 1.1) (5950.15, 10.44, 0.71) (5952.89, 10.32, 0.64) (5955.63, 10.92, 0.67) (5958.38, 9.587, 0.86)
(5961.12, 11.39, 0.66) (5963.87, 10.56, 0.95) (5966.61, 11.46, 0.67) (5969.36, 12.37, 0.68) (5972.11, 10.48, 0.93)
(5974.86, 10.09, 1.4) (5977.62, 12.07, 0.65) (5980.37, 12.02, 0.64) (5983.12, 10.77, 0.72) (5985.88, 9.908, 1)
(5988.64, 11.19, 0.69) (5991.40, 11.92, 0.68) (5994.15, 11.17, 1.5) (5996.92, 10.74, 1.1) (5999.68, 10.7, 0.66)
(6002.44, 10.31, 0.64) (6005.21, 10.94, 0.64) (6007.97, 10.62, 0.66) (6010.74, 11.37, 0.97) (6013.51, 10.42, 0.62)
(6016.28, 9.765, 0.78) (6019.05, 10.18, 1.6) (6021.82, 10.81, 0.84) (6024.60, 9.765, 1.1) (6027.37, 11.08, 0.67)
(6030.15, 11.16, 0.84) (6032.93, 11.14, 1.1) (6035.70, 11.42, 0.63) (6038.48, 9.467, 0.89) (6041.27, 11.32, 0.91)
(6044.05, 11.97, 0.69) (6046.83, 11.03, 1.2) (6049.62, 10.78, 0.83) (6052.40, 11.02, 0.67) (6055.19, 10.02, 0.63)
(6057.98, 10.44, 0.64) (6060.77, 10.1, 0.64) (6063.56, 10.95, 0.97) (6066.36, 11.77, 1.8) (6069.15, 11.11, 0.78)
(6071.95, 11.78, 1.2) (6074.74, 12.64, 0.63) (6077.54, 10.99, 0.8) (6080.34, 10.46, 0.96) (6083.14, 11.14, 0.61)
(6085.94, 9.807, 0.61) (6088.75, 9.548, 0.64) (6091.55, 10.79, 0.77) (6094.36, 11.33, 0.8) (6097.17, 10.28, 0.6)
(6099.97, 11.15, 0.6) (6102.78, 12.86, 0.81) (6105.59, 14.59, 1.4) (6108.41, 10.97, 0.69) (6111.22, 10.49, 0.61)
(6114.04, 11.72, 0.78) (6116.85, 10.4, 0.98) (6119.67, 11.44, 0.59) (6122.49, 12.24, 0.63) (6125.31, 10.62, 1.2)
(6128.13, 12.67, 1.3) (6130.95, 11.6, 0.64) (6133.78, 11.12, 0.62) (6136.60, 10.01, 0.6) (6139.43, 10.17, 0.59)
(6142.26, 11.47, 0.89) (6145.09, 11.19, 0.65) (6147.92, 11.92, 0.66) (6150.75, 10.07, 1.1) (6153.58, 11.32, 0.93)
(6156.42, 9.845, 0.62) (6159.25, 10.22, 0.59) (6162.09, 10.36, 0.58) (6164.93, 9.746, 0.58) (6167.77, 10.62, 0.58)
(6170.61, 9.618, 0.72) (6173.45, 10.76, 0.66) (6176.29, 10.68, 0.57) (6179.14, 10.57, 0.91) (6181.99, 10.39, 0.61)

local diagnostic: 106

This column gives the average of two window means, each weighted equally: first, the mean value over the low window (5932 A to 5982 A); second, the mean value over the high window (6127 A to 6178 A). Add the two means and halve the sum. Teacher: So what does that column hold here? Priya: 10.9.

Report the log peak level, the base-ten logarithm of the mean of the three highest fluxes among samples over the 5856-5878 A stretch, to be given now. 1.07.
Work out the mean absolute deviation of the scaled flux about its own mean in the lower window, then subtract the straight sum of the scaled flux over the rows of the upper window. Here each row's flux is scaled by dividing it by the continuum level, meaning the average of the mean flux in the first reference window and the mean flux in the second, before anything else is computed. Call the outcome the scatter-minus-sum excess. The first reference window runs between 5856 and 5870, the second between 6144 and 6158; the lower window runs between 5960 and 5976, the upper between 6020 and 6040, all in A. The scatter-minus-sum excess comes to -6.8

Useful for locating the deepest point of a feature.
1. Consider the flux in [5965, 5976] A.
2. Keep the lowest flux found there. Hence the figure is 10.09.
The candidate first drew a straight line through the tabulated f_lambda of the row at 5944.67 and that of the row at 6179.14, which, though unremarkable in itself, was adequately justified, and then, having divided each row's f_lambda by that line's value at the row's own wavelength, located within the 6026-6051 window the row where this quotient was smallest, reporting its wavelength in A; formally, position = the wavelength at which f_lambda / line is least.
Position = 6038.48 A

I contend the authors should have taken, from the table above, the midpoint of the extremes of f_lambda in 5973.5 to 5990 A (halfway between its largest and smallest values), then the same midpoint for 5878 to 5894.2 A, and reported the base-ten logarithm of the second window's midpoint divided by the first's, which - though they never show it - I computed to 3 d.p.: -0.061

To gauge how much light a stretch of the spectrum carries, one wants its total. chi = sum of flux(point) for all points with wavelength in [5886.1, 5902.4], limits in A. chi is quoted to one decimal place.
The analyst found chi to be 51.9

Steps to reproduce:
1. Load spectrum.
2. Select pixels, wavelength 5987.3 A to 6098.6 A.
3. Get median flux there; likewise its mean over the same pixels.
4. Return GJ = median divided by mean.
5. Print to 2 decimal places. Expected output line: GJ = 1.01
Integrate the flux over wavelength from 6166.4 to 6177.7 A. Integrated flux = 118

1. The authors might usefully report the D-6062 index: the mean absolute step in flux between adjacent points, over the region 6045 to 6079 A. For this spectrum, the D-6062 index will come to 0.71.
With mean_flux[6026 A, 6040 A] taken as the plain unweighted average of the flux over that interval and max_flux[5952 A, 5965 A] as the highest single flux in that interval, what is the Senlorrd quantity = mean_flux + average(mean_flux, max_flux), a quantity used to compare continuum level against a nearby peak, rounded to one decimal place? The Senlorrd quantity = 22.0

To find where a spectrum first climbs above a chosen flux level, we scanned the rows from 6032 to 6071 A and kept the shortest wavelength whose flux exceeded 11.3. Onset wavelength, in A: 6035.70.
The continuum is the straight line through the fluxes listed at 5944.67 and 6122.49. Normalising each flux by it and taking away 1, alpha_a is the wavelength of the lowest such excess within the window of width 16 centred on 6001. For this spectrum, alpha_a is 6002.44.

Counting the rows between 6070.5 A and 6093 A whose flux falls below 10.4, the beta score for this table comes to 2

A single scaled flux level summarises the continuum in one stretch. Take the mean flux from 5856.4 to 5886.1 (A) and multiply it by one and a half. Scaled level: 15.8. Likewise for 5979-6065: 16.2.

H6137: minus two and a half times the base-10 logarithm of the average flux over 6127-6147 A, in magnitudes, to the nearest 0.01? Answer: -2.62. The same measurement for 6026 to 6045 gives -2.61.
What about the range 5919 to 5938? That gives -2.62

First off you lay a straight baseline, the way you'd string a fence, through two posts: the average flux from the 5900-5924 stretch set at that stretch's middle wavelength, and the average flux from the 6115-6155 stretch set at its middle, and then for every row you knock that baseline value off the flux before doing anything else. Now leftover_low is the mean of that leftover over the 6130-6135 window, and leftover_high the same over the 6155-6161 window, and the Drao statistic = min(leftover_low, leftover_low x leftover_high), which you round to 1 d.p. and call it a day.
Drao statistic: -0.2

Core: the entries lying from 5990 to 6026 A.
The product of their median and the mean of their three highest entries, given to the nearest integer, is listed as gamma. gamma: 123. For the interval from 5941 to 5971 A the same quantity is 127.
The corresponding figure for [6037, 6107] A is 147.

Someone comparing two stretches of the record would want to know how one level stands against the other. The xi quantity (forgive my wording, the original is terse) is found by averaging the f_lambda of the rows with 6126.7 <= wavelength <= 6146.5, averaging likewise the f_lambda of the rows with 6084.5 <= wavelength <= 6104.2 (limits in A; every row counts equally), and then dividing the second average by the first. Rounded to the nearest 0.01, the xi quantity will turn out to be 0.97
